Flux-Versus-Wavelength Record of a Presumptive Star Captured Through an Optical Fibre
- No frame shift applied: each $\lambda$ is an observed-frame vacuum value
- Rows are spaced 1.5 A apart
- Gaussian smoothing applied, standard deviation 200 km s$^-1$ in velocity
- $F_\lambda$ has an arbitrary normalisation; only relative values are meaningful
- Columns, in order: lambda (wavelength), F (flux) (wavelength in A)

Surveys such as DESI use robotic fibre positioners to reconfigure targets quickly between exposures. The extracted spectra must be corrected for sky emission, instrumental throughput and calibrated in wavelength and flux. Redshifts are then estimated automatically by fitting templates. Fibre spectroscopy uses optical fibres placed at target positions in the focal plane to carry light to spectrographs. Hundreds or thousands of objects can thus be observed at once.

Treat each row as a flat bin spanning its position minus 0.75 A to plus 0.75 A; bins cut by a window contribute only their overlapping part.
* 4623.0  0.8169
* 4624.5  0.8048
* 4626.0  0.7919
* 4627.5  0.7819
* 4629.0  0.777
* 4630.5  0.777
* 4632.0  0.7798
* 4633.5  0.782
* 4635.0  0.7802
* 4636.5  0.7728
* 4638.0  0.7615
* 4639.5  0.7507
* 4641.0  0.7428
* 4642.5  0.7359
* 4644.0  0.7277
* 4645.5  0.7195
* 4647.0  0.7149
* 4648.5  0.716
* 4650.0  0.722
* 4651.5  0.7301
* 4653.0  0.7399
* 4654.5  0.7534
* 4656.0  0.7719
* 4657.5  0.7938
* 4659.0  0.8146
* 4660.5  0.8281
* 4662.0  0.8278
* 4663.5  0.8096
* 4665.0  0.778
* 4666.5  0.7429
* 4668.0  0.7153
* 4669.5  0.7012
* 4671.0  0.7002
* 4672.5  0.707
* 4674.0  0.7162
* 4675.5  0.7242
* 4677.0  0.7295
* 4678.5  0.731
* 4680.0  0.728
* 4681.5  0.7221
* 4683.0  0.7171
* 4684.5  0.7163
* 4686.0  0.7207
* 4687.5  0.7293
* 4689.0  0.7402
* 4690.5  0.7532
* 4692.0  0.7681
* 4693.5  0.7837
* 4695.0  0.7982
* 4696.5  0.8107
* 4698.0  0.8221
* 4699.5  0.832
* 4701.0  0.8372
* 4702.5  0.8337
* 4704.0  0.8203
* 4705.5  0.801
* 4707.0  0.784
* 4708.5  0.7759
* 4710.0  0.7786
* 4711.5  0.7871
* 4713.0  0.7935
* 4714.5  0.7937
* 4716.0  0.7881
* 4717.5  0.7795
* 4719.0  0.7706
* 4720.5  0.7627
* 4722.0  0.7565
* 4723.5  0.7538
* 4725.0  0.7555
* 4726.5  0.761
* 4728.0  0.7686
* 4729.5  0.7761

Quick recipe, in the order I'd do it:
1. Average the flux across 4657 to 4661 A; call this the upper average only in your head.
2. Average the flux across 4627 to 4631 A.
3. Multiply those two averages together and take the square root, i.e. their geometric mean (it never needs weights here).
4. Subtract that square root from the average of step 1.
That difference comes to 0.02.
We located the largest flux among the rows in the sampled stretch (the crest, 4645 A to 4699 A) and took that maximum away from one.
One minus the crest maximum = 0.172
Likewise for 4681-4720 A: 0.163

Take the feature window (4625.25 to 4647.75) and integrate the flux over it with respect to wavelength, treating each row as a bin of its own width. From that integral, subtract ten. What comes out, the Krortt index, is 7.09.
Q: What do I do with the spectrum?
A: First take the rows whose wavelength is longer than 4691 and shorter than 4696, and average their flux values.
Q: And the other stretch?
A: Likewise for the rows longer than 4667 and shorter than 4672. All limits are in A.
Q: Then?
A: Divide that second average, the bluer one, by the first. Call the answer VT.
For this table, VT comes 0.90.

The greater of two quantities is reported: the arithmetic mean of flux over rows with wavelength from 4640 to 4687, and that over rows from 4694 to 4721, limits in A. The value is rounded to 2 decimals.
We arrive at 0.80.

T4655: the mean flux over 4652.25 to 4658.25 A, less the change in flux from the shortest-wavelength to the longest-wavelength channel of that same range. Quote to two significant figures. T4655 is 0.71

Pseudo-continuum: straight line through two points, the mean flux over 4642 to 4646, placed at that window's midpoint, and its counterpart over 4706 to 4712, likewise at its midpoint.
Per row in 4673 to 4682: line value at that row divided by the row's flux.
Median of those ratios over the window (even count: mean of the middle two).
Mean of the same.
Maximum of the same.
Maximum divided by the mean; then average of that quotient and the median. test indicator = 1.02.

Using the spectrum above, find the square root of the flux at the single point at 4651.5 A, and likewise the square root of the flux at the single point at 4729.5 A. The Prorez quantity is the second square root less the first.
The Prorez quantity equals 0.027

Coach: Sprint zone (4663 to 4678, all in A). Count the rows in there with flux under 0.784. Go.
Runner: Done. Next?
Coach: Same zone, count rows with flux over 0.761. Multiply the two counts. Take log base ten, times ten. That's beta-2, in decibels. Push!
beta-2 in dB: 12.6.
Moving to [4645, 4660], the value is 13.8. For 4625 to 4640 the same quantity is 19.1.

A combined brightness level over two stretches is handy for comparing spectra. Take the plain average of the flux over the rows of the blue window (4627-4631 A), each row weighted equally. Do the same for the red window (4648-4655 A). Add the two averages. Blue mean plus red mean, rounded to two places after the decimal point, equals 1.51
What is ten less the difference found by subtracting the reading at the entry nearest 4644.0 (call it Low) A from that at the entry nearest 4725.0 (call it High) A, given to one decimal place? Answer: 10.0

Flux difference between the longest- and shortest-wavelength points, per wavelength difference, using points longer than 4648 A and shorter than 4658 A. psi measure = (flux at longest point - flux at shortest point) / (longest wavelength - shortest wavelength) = 0.009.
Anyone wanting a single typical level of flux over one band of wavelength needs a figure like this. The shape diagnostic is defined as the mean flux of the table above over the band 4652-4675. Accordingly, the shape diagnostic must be 0.76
